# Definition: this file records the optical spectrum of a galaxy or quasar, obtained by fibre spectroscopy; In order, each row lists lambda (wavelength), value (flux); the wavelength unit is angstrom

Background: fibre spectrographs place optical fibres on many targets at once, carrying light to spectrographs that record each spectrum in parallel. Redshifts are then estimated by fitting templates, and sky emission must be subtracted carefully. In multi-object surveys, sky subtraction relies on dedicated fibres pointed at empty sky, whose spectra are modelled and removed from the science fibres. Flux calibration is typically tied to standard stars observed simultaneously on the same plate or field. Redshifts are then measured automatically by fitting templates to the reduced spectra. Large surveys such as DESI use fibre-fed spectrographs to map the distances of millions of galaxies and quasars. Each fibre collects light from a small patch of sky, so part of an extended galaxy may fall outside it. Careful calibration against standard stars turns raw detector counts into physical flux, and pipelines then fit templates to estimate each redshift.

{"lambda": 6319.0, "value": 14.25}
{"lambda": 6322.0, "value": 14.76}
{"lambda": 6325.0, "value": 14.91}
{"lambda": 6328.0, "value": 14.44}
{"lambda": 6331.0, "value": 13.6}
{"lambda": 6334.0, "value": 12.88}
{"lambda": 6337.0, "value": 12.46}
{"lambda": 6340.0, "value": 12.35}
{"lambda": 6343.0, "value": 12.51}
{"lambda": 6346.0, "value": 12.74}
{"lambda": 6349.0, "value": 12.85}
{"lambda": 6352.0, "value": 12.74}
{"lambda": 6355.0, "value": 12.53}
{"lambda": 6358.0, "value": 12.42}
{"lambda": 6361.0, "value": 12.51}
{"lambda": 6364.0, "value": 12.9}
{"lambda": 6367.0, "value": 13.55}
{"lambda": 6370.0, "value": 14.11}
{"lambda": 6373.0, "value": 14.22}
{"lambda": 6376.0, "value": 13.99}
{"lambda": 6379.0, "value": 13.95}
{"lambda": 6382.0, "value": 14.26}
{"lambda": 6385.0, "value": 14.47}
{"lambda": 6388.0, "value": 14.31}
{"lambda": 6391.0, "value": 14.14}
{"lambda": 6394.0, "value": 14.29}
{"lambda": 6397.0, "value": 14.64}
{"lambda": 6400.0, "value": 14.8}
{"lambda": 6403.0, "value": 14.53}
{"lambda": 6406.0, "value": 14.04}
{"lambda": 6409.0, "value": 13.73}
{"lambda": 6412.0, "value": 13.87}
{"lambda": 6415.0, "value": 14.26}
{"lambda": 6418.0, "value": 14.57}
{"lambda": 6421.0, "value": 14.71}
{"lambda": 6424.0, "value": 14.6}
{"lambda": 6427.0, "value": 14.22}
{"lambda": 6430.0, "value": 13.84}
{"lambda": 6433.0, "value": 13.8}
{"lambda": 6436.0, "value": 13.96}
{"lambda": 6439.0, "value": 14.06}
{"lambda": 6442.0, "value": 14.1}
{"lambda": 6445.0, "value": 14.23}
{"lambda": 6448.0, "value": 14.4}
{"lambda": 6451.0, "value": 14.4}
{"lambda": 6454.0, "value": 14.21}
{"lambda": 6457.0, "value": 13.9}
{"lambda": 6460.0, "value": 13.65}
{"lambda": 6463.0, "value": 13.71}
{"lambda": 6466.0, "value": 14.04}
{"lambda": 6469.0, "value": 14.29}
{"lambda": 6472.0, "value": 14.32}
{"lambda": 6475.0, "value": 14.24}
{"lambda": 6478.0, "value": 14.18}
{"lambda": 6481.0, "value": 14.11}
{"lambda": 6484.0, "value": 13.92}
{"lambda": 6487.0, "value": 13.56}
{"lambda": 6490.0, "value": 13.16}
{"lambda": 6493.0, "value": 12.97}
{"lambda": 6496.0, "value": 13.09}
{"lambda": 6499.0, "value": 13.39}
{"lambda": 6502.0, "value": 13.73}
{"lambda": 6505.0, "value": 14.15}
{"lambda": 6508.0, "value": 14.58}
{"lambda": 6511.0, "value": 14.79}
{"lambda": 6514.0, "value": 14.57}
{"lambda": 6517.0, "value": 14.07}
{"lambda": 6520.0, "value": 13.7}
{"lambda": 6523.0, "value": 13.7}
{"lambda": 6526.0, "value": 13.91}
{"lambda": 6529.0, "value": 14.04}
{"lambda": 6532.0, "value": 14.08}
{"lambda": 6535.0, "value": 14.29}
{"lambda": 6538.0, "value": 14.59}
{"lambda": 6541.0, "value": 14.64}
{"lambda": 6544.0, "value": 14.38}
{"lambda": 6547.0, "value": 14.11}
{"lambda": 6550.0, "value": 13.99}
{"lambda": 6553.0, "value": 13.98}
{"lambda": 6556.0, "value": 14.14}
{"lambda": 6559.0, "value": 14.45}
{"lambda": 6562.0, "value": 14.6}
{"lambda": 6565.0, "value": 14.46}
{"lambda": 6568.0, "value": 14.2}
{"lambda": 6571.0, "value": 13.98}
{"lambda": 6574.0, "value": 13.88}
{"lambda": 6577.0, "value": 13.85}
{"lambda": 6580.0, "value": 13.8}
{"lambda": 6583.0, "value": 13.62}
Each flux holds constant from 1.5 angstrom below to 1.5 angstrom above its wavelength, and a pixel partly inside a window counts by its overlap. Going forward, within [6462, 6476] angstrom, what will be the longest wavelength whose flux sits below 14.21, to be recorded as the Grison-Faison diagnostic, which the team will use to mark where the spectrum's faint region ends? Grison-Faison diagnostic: 6466.0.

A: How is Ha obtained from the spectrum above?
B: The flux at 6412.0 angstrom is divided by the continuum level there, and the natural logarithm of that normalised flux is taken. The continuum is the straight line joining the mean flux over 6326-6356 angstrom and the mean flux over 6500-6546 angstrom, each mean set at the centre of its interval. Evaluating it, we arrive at 0.03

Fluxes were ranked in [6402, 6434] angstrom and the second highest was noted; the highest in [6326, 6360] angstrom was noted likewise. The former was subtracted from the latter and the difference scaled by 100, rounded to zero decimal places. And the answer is -16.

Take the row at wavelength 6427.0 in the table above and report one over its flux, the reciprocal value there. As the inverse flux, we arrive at 0.0703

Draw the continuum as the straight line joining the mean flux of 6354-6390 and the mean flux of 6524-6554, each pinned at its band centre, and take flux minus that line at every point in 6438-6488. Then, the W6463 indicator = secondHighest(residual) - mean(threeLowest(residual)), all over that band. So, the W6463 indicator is 0.83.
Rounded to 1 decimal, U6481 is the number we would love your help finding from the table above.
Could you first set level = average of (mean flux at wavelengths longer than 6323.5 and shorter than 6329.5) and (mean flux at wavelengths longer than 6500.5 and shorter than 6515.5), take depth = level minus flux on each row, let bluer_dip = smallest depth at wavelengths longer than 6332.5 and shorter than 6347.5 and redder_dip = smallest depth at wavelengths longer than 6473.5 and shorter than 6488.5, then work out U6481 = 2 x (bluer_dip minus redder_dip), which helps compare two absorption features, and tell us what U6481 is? 2.7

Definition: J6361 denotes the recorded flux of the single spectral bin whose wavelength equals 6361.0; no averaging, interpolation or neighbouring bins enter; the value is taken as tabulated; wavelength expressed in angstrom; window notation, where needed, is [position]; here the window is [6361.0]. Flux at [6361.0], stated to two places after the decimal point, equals 12.51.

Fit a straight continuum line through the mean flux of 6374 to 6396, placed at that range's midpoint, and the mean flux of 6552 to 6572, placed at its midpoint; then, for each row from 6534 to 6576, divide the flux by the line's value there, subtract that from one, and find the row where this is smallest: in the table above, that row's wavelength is 6541.0 angstrom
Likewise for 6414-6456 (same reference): 6421.0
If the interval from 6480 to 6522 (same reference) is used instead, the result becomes 6511.0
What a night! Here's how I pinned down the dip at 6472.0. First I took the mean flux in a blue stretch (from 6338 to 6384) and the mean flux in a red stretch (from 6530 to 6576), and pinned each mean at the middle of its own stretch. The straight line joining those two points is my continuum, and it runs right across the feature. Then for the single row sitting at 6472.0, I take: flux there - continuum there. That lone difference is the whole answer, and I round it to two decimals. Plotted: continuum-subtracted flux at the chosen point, 0.52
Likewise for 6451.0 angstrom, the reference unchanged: 0.72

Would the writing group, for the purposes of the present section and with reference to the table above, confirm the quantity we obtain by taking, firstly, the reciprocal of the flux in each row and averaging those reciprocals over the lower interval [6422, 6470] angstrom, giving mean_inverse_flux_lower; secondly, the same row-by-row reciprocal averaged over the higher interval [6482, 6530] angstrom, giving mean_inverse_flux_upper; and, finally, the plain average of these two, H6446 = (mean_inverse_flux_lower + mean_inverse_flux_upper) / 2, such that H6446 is 0.0717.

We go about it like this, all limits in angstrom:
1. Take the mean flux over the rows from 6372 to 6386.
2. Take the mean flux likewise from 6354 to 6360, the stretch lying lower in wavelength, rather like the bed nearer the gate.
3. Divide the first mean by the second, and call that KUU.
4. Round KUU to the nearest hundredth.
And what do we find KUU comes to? 1.14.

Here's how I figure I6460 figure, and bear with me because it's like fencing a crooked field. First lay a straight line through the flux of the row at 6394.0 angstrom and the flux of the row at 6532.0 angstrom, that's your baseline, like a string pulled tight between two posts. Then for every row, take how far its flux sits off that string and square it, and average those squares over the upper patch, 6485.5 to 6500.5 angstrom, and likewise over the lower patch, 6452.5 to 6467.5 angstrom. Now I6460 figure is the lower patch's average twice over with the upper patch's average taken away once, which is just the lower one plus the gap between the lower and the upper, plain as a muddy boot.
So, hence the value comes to -0.62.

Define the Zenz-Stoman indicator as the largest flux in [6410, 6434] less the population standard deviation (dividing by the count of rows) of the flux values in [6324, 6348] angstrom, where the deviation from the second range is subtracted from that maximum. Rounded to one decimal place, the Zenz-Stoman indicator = 13.8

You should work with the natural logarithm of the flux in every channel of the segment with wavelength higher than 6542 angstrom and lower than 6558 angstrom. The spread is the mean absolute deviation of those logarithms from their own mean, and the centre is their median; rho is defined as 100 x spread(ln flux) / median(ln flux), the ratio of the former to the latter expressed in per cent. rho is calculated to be 0.30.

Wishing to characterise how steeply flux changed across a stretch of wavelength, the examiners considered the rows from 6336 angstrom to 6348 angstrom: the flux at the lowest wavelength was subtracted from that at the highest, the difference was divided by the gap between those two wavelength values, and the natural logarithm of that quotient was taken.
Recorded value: -3.5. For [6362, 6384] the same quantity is -2.6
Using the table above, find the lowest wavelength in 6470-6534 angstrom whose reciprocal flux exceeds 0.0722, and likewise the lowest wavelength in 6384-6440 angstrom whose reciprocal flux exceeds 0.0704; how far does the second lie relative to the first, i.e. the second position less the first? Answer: -96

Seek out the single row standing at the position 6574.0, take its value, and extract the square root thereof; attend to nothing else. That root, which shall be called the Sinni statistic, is 3.73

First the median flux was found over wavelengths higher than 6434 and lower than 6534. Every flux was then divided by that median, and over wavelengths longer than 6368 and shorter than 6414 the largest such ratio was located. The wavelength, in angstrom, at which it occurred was 6400.0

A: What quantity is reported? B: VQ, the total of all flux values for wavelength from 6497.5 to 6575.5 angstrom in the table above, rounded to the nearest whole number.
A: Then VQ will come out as 368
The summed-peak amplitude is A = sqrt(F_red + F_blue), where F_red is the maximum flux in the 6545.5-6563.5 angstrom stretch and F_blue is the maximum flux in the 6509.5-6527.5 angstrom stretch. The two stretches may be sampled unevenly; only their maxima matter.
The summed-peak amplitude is 5.42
